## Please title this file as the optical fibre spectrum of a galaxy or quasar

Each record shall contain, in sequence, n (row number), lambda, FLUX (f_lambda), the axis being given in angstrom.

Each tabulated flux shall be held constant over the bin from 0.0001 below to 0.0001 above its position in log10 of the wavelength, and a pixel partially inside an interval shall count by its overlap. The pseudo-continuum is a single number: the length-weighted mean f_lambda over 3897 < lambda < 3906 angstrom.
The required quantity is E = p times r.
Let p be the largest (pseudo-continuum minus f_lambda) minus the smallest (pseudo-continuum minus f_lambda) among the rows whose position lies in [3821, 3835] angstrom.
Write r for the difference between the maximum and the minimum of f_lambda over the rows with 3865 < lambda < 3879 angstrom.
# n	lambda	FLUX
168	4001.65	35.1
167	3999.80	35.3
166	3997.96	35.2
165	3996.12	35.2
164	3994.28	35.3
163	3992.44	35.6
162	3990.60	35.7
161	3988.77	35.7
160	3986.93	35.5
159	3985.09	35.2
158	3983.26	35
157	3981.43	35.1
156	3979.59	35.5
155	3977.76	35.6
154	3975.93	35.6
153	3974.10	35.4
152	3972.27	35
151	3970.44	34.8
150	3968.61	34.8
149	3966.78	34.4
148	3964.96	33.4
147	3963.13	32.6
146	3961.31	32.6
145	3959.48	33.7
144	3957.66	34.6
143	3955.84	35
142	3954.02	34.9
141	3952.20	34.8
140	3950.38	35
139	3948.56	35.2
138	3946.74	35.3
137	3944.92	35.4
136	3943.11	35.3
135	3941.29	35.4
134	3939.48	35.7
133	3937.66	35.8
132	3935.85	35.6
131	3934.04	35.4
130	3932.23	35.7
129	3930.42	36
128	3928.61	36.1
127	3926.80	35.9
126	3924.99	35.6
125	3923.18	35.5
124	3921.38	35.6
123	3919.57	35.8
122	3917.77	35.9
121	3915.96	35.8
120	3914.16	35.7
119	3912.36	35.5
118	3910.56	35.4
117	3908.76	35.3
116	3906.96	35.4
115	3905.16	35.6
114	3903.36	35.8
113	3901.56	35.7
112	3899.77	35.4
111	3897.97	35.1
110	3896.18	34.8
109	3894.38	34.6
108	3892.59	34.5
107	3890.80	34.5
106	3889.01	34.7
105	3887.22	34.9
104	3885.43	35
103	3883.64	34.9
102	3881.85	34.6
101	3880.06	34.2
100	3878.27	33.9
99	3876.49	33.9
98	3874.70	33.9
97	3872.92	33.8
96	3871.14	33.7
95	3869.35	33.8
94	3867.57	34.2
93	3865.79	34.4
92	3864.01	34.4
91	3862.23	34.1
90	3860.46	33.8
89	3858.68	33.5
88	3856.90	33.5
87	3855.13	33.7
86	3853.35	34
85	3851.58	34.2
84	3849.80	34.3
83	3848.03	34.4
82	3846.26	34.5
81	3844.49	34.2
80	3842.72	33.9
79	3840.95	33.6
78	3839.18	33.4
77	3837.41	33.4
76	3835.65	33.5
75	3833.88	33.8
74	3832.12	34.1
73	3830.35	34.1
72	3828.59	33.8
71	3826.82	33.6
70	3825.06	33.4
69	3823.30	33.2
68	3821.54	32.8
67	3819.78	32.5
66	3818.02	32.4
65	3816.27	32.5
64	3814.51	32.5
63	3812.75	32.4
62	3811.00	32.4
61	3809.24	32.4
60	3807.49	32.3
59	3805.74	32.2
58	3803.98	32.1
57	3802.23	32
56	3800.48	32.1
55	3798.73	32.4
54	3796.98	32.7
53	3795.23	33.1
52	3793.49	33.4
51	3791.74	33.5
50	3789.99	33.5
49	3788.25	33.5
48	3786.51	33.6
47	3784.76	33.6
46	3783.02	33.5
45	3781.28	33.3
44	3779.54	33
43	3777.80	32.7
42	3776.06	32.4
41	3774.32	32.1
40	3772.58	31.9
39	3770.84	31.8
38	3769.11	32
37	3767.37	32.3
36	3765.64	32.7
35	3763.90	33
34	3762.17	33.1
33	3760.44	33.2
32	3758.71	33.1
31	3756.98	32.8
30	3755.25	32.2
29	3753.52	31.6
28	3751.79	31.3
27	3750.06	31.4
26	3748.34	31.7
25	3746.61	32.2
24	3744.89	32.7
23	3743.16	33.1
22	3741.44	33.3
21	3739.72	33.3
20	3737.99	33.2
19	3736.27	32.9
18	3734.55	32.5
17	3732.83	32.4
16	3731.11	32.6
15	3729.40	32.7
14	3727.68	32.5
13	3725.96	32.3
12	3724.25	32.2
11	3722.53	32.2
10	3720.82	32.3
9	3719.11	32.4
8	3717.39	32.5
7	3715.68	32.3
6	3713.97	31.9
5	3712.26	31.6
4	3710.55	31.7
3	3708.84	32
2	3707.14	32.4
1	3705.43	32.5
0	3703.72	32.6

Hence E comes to 0.91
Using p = 1.3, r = 0.70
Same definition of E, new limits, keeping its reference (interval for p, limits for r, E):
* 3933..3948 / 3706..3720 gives 0.45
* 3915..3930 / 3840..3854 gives 0.54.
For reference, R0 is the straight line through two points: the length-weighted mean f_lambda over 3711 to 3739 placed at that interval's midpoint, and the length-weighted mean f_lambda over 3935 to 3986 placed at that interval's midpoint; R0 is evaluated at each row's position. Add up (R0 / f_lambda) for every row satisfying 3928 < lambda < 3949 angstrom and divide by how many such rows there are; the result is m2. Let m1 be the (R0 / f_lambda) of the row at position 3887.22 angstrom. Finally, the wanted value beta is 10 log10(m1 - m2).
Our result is -24.9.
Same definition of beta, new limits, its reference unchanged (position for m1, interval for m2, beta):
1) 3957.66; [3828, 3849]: -17.9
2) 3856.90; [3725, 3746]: -17.6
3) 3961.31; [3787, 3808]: -12.5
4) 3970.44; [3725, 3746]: -18.5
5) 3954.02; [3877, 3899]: -19.0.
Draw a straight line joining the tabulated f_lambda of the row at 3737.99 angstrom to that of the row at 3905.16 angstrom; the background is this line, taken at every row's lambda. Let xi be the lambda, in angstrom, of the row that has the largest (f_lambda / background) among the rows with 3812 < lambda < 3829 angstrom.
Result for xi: 3828.59 angstrom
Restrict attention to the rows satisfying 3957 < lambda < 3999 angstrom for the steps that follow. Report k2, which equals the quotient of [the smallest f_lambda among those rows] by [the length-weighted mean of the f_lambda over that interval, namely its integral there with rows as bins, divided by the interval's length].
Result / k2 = 0.935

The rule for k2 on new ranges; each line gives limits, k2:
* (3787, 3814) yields 0.979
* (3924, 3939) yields 0.990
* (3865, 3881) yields 0.992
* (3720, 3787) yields 0.961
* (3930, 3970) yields 0.936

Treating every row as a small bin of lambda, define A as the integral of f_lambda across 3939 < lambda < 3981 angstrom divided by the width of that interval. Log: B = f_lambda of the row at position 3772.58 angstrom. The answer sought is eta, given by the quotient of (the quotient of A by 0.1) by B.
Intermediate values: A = 34.78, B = 31.9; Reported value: 10.9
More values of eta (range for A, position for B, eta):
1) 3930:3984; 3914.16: 9.8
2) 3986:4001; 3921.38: 9.9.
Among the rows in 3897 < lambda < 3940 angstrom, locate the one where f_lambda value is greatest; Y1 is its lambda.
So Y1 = 3928.61 angstrom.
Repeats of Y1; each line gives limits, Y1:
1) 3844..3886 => 3885.43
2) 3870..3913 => 3903.36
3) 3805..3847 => 3846.26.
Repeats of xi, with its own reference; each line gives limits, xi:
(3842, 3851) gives 3846.26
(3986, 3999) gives 3988.77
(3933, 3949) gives 3937.66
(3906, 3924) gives 3917.77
